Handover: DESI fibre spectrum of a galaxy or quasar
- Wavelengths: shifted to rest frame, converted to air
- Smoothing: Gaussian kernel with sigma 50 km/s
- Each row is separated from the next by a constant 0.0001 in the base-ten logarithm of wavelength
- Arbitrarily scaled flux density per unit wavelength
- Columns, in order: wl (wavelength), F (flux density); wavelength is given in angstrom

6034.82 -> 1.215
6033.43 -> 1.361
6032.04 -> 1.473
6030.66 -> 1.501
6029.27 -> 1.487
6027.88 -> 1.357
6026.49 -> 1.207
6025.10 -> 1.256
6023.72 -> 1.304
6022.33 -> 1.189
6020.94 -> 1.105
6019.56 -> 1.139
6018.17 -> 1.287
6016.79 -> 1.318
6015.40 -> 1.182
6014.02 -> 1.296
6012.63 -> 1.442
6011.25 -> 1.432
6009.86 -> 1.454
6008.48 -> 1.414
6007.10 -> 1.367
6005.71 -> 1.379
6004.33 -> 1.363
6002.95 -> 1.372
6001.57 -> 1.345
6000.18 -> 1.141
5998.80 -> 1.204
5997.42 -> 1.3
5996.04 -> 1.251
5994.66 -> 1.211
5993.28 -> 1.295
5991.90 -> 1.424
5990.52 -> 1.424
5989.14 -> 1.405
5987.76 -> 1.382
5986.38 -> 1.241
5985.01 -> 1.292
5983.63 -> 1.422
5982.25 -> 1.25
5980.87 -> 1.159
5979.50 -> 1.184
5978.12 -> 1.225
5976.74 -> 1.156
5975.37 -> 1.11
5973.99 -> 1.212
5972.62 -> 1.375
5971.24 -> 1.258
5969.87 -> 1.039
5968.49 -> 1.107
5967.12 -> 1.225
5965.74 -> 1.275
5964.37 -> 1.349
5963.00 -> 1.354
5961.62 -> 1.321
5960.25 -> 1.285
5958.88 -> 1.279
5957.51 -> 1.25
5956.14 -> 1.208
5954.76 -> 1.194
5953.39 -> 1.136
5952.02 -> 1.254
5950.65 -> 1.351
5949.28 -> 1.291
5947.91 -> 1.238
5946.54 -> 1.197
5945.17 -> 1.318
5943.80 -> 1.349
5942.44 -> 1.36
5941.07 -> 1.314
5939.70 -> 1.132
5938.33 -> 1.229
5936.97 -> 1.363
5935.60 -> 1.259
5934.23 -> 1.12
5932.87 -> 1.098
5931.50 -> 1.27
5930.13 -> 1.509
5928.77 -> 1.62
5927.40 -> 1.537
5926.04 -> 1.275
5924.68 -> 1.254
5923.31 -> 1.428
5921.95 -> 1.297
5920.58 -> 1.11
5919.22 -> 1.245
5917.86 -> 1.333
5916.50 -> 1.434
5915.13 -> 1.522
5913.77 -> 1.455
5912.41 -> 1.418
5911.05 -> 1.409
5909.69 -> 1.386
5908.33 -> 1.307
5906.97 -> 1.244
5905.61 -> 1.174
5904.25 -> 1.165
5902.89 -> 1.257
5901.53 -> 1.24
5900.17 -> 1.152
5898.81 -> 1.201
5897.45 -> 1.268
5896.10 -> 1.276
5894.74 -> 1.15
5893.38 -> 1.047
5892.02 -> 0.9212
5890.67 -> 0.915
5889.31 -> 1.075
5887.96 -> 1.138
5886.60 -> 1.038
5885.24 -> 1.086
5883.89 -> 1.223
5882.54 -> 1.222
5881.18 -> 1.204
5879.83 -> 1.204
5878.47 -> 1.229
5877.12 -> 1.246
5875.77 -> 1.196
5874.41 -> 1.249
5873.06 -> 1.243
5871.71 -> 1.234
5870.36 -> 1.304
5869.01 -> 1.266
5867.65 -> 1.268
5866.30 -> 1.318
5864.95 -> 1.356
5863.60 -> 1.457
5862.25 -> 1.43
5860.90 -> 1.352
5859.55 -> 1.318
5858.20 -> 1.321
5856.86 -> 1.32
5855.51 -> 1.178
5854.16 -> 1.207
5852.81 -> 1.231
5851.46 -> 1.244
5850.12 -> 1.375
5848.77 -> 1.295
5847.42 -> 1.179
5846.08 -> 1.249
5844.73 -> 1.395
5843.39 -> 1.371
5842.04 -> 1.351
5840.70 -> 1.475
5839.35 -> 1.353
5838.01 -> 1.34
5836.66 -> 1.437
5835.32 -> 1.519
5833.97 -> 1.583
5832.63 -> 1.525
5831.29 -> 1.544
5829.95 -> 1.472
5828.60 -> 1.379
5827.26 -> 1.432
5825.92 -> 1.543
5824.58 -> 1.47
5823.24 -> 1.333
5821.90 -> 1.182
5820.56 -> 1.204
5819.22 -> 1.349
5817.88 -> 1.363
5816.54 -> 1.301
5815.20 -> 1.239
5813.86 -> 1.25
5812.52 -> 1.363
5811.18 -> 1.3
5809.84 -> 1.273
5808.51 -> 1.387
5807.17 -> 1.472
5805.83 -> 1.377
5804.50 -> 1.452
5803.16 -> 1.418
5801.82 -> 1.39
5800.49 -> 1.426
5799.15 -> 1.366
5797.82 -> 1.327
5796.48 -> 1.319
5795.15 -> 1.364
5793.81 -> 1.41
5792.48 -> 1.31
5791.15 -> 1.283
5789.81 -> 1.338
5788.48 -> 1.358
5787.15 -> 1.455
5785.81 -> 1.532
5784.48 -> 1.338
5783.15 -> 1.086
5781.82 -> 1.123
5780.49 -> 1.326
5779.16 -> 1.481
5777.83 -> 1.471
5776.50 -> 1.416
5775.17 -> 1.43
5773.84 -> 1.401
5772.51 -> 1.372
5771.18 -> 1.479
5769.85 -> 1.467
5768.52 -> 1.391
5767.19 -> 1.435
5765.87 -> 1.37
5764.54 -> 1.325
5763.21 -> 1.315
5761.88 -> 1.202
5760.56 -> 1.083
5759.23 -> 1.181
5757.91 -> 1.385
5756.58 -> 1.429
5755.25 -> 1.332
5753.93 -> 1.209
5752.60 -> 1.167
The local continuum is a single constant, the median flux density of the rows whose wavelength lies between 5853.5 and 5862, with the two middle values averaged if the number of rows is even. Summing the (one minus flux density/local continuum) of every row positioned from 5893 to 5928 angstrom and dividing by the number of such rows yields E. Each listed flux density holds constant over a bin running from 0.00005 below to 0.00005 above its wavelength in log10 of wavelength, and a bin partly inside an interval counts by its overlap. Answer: 0.02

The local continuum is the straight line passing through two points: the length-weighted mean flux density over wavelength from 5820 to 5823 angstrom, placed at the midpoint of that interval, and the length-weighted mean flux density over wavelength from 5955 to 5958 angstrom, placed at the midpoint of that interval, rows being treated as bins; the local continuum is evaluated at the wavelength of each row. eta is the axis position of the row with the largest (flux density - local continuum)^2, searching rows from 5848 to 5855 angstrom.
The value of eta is 5850.12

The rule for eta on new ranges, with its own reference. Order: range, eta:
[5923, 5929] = 5928.77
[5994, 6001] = 6000.18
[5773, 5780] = 5779.16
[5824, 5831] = 5825.92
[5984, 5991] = 5990.52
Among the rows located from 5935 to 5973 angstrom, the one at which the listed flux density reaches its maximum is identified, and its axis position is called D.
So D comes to 5972.62 angstrom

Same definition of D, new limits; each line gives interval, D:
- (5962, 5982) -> 5972.62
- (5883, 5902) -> 5896.10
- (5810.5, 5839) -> 5833.97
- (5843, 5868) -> 5863.60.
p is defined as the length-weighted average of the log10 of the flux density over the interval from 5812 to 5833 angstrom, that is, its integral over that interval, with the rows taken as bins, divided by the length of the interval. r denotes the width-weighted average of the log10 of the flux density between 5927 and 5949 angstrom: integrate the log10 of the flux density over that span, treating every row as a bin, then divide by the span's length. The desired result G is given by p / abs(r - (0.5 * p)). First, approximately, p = 0.135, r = 0.113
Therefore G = 2.99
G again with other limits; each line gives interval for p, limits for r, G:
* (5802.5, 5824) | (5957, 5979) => 4.08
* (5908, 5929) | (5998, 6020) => 2.60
